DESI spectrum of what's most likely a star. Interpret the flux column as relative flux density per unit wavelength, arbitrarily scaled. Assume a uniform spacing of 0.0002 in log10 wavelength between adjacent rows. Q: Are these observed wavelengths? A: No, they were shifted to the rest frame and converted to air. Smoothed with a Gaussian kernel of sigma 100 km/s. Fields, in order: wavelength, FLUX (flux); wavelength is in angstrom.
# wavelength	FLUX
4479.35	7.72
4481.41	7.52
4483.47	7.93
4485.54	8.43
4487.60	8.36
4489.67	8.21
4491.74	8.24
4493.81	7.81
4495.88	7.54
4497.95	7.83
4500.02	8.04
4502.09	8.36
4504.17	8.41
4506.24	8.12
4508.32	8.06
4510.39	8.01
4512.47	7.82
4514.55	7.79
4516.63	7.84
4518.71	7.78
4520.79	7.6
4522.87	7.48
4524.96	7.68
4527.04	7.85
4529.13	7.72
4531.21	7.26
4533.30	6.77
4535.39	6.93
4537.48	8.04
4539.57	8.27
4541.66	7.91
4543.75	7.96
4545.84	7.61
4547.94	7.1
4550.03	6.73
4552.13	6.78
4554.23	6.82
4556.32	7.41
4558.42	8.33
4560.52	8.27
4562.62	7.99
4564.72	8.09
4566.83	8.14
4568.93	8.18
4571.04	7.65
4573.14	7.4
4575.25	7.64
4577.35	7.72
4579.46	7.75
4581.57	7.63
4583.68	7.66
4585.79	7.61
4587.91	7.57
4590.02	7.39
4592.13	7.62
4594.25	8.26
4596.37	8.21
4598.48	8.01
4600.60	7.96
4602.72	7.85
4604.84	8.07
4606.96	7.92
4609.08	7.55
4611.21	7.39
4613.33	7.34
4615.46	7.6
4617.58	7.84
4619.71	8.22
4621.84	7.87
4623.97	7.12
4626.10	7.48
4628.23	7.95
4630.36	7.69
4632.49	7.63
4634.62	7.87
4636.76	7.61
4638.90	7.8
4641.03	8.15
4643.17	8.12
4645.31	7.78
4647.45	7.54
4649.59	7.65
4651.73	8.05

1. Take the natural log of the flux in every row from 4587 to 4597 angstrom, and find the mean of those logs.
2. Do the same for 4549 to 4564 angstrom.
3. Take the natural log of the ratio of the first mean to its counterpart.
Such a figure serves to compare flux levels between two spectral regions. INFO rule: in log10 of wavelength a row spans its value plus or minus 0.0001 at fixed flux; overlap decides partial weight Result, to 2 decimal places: 0.02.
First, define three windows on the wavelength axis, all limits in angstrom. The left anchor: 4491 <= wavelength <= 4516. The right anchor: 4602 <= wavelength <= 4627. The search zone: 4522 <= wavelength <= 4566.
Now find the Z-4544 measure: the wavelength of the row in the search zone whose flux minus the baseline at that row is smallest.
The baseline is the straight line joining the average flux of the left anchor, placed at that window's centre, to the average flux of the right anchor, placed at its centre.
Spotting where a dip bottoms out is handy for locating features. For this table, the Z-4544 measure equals 4533.30 angstrom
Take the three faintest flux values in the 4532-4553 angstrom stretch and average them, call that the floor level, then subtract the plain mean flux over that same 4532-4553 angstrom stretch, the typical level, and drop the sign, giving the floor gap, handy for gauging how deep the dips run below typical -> 0.65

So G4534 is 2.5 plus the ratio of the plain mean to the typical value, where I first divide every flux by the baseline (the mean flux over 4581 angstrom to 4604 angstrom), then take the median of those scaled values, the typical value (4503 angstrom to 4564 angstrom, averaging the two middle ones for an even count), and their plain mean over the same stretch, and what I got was 3.48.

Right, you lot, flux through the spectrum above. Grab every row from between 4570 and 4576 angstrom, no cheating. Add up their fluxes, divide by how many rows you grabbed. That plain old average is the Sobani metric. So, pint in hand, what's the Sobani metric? 7.56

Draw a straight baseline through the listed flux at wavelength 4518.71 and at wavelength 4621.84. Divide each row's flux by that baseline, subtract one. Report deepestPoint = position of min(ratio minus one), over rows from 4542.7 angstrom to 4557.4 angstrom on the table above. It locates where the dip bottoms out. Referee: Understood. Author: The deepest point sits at 4550.03 angstrom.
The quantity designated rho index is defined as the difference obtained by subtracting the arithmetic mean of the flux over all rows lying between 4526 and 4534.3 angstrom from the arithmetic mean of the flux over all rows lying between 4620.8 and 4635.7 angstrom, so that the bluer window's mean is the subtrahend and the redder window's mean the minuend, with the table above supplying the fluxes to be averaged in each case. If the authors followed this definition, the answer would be 0.26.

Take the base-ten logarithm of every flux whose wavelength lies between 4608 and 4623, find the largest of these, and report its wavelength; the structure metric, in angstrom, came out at 4619.71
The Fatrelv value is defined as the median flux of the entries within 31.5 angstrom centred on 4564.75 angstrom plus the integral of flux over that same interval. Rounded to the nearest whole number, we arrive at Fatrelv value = 249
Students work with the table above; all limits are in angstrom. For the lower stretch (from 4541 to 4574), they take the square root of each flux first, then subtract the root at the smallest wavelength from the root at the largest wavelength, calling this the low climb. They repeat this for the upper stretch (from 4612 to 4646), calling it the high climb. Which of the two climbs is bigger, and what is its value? 0.08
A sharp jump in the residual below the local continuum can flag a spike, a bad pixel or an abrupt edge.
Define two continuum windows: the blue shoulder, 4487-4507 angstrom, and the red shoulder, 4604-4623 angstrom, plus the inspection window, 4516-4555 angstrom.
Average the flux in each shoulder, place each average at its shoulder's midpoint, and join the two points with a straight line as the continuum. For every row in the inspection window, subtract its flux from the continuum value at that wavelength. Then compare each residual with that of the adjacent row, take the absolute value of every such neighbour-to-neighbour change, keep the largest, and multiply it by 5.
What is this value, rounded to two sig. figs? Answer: 5.6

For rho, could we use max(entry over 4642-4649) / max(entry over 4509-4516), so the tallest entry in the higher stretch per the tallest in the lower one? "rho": 1.01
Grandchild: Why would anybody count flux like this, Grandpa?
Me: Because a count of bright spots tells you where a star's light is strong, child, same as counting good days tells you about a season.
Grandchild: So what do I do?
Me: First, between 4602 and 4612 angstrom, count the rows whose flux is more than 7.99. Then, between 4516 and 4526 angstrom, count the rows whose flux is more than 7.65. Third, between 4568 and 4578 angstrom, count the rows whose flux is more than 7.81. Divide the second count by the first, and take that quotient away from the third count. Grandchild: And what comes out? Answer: -2.0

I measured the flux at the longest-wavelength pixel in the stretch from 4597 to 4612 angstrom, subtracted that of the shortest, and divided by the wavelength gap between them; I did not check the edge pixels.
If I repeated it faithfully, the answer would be -0.049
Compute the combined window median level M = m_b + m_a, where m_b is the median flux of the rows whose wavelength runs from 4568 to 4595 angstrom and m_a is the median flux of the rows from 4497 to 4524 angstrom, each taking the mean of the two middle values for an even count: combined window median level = 15.5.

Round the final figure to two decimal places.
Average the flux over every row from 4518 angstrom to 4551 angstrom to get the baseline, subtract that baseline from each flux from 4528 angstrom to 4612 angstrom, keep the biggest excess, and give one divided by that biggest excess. 1.27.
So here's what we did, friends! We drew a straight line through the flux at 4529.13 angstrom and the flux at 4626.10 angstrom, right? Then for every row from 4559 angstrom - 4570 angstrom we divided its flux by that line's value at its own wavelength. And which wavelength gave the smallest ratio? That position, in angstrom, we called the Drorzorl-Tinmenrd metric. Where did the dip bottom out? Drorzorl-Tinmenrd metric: 4562.62 angstrom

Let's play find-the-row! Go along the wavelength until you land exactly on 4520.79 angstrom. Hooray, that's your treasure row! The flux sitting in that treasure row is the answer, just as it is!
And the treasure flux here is 7.6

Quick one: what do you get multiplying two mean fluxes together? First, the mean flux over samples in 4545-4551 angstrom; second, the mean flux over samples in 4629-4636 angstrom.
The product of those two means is 55.2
